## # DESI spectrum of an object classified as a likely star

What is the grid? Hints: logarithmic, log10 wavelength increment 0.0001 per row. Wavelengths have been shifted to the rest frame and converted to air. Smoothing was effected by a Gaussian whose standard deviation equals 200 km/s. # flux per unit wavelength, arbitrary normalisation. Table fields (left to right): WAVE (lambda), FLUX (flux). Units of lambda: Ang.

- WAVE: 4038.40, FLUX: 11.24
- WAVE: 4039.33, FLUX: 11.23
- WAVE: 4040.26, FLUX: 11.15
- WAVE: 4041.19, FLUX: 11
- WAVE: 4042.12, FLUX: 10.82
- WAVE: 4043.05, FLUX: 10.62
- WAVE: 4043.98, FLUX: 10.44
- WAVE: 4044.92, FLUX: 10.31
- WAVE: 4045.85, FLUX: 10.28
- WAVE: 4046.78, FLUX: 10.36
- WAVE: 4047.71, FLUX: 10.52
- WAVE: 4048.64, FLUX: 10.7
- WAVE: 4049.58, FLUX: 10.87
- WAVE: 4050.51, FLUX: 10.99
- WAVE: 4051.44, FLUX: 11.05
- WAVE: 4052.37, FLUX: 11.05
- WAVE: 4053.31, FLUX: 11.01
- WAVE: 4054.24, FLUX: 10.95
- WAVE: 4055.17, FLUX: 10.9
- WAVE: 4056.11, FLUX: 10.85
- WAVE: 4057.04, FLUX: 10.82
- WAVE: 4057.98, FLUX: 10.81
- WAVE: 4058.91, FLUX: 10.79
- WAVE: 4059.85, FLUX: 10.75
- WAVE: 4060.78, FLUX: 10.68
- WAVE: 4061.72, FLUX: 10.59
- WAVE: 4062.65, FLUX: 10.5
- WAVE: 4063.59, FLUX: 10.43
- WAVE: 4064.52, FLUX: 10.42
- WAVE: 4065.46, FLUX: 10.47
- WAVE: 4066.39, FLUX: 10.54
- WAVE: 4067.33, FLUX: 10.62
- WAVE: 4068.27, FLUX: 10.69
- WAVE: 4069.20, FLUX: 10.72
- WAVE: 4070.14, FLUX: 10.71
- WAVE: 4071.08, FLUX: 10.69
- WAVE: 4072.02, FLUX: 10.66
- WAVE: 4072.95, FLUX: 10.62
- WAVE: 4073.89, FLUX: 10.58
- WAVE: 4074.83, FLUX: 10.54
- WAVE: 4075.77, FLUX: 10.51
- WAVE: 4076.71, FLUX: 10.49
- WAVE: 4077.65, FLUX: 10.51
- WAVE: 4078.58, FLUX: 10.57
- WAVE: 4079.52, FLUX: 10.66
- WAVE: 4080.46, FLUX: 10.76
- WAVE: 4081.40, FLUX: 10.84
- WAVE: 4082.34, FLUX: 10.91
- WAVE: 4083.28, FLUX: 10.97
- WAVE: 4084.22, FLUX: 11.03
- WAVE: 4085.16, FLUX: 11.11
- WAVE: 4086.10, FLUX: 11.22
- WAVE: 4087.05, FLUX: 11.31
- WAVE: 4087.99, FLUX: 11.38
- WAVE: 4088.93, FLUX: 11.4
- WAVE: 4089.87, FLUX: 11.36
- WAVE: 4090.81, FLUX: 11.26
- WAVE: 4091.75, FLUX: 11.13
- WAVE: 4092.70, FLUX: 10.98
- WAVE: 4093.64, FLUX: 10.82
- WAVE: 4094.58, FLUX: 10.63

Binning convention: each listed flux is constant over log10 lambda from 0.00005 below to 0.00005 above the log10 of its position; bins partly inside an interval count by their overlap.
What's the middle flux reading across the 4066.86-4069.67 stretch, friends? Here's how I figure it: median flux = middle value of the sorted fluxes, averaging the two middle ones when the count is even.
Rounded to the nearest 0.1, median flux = 10.7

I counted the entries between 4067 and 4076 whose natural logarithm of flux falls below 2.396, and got 10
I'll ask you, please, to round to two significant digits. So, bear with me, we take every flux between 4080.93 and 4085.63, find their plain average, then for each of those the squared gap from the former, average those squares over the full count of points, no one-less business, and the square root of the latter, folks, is 0.093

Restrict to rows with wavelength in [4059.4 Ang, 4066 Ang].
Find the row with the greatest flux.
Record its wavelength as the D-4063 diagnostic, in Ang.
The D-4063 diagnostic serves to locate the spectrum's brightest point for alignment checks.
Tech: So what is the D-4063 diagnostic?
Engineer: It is 4059.85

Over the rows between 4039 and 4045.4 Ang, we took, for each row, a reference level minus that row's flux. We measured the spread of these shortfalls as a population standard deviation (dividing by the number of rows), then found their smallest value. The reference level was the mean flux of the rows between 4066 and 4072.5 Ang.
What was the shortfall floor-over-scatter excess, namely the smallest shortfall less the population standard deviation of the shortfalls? -0.9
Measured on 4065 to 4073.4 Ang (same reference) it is -0.1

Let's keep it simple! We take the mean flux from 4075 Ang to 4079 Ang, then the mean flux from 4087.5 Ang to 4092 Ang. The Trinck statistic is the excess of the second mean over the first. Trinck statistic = 0.8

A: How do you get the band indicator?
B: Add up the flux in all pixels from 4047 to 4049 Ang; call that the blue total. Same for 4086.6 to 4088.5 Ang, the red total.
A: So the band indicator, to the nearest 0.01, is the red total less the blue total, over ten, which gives 0.15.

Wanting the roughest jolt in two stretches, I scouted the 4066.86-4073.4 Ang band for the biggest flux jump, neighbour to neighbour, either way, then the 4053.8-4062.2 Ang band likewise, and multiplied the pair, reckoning 0.0063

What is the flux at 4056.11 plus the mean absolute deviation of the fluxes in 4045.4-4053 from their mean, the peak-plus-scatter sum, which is 11.1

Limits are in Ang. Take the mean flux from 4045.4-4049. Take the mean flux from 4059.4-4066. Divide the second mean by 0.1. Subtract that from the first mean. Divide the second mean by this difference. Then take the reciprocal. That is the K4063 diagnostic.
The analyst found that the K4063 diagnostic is -9.01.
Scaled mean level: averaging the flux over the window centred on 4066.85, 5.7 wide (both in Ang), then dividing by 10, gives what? 1.06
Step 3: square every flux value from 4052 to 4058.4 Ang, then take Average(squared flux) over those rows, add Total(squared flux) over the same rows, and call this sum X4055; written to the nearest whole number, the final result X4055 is 953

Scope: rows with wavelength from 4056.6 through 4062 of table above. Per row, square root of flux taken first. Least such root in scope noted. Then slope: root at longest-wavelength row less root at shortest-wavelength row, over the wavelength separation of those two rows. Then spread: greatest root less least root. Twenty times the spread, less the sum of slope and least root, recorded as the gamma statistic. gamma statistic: -2.5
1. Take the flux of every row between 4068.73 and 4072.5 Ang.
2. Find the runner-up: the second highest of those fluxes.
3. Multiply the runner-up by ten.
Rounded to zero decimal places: 107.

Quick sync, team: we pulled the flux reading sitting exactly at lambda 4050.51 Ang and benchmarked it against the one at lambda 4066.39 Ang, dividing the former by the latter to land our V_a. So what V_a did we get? 1.04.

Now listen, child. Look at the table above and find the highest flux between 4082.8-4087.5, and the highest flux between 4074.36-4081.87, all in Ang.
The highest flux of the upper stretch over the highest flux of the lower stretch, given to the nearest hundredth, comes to 1.04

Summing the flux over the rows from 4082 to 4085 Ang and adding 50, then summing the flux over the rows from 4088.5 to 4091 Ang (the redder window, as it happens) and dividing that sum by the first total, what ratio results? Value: 0.410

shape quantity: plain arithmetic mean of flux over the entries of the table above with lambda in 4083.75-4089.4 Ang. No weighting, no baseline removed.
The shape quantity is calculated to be 11.2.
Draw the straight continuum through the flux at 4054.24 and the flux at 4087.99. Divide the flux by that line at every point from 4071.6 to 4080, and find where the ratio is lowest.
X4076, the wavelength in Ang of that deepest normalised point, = 4076.71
